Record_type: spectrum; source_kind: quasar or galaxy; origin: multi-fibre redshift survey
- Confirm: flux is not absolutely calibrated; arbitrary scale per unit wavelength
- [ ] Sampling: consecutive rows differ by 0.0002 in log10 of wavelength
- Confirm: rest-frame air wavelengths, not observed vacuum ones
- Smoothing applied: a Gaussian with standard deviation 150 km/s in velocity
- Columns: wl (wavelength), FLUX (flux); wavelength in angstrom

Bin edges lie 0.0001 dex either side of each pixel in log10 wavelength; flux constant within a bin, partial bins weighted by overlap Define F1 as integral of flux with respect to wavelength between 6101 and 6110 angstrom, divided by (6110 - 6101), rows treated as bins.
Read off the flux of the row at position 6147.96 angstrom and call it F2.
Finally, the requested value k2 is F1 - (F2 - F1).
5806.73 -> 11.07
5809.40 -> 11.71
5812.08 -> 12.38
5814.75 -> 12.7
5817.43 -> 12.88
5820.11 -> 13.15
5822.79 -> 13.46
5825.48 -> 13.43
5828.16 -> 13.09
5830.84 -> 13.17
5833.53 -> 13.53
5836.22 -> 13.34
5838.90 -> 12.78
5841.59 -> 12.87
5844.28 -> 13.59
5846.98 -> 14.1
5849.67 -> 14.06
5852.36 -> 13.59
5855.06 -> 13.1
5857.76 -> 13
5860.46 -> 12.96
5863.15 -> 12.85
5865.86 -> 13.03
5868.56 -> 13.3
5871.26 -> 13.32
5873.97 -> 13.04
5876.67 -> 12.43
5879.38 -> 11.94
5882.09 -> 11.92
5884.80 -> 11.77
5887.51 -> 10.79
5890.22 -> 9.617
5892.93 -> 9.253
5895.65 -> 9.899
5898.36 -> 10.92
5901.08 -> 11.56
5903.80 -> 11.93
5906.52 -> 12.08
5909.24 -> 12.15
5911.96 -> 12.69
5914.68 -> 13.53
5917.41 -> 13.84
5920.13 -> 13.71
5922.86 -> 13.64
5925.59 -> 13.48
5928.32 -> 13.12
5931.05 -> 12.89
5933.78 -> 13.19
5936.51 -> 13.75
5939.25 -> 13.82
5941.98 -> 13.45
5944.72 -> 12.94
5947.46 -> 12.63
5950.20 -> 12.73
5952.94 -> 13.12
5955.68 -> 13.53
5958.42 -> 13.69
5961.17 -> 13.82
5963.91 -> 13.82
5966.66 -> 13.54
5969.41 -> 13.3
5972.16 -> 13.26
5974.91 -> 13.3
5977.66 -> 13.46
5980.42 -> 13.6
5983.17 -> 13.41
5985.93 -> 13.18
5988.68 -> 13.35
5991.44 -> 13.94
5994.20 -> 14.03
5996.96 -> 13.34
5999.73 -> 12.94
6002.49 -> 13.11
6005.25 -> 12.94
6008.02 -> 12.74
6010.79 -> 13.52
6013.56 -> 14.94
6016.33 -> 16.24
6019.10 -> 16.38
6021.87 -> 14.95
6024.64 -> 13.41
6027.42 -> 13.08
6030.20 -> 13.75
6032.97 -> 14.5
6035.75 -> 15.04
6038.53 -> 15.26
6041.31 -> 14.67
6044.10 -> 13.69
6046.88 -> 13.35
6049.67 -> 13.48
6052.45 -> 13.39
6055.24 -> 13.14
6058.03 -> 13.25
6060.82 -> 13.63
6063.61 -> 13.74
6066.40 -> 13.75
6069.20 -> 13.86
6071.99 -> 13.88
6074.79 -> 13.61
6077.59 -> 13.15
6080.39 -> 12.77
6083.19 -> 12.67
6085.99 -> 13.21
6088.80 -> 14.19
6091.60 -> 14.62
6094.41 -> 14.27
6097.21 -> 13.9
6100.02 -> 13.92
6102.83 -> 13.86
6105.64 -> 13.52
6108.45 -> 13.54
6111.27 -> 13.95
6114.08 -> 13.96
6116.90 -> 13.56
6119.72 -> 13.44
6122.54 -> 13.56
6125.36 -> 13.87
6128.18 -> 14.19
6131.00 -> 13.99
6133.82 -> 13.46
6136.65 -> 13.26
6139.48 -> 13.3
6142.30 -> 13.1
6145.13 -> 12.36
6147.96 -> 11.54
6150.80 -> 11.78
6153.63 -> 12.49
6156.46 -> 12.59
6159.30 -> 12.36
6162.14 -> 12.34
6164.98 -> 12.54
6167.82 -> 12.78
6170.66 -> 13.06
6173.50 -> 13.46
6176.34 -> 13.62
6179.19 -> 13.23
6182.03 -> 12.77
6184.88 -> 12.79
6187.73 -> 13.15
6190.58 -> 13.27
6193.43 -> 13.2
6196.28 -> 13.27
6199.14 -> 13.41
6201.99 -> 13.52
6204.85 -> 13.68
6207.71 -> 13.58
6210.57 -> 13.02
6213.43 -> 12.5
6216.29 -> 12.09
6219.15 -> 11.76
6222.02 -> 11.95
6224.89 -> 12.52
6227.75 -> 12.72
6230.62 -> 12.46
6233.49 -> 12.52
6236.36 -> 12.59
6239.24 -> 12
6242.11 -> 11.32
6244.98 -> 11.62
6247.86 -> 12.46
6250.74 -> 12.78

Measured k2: 15.8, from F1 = 13.7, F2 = 11.54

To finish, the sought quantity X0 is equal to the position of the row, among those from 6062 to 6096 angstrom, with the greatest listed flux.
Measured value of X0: 6091.60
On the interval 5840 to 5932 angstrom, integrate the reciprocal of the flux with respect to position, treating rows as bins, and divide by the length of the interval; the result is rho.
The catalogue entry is 0.081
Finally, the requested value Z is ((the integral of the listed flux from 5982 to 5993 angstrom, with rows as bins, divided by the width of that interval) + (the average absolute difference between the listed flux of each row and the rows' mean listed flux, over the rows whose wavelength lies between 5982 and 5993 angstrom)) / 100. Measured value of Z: 0.137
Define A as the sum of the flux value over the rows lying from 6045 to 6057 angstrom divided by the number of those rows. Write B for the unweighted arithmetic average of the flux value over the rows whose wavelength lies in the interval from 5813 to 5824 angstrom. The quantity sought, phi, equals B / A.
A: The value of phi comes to 0.98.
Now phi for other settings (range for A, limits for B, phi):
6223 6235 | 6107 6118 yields 1.10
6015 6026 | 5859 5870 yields 0.86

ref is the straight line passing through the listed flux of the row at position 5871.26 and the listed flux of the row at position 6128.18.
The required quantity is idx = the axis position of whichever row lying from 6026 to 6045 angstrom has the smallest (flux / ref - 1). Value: 6027.42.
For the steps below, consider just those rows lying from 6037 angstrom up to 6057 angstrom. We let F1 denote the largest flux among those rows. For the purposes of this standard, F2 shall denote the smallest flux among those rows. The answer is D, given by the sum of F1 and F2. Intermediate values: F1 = 15.26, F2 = 13.14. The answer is 28.4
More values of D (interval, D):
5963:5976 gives 27.1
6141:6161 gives 24.6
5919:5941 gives 26.7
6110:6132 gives 27.6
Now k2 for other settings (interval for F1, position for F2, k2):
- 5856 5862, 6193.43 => 12.8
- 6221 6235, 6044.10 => 11.2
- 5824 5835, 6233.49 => 14.1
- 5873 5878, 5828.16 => 12.4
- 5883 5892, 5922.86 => 7.8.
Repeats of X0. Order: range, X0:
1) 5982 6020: 6019.10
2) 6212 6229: 6227.75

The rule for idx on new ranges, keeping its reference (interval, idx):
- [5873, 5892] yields 5890.22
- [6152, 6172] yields 6162.14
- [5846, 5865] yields 5863.15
